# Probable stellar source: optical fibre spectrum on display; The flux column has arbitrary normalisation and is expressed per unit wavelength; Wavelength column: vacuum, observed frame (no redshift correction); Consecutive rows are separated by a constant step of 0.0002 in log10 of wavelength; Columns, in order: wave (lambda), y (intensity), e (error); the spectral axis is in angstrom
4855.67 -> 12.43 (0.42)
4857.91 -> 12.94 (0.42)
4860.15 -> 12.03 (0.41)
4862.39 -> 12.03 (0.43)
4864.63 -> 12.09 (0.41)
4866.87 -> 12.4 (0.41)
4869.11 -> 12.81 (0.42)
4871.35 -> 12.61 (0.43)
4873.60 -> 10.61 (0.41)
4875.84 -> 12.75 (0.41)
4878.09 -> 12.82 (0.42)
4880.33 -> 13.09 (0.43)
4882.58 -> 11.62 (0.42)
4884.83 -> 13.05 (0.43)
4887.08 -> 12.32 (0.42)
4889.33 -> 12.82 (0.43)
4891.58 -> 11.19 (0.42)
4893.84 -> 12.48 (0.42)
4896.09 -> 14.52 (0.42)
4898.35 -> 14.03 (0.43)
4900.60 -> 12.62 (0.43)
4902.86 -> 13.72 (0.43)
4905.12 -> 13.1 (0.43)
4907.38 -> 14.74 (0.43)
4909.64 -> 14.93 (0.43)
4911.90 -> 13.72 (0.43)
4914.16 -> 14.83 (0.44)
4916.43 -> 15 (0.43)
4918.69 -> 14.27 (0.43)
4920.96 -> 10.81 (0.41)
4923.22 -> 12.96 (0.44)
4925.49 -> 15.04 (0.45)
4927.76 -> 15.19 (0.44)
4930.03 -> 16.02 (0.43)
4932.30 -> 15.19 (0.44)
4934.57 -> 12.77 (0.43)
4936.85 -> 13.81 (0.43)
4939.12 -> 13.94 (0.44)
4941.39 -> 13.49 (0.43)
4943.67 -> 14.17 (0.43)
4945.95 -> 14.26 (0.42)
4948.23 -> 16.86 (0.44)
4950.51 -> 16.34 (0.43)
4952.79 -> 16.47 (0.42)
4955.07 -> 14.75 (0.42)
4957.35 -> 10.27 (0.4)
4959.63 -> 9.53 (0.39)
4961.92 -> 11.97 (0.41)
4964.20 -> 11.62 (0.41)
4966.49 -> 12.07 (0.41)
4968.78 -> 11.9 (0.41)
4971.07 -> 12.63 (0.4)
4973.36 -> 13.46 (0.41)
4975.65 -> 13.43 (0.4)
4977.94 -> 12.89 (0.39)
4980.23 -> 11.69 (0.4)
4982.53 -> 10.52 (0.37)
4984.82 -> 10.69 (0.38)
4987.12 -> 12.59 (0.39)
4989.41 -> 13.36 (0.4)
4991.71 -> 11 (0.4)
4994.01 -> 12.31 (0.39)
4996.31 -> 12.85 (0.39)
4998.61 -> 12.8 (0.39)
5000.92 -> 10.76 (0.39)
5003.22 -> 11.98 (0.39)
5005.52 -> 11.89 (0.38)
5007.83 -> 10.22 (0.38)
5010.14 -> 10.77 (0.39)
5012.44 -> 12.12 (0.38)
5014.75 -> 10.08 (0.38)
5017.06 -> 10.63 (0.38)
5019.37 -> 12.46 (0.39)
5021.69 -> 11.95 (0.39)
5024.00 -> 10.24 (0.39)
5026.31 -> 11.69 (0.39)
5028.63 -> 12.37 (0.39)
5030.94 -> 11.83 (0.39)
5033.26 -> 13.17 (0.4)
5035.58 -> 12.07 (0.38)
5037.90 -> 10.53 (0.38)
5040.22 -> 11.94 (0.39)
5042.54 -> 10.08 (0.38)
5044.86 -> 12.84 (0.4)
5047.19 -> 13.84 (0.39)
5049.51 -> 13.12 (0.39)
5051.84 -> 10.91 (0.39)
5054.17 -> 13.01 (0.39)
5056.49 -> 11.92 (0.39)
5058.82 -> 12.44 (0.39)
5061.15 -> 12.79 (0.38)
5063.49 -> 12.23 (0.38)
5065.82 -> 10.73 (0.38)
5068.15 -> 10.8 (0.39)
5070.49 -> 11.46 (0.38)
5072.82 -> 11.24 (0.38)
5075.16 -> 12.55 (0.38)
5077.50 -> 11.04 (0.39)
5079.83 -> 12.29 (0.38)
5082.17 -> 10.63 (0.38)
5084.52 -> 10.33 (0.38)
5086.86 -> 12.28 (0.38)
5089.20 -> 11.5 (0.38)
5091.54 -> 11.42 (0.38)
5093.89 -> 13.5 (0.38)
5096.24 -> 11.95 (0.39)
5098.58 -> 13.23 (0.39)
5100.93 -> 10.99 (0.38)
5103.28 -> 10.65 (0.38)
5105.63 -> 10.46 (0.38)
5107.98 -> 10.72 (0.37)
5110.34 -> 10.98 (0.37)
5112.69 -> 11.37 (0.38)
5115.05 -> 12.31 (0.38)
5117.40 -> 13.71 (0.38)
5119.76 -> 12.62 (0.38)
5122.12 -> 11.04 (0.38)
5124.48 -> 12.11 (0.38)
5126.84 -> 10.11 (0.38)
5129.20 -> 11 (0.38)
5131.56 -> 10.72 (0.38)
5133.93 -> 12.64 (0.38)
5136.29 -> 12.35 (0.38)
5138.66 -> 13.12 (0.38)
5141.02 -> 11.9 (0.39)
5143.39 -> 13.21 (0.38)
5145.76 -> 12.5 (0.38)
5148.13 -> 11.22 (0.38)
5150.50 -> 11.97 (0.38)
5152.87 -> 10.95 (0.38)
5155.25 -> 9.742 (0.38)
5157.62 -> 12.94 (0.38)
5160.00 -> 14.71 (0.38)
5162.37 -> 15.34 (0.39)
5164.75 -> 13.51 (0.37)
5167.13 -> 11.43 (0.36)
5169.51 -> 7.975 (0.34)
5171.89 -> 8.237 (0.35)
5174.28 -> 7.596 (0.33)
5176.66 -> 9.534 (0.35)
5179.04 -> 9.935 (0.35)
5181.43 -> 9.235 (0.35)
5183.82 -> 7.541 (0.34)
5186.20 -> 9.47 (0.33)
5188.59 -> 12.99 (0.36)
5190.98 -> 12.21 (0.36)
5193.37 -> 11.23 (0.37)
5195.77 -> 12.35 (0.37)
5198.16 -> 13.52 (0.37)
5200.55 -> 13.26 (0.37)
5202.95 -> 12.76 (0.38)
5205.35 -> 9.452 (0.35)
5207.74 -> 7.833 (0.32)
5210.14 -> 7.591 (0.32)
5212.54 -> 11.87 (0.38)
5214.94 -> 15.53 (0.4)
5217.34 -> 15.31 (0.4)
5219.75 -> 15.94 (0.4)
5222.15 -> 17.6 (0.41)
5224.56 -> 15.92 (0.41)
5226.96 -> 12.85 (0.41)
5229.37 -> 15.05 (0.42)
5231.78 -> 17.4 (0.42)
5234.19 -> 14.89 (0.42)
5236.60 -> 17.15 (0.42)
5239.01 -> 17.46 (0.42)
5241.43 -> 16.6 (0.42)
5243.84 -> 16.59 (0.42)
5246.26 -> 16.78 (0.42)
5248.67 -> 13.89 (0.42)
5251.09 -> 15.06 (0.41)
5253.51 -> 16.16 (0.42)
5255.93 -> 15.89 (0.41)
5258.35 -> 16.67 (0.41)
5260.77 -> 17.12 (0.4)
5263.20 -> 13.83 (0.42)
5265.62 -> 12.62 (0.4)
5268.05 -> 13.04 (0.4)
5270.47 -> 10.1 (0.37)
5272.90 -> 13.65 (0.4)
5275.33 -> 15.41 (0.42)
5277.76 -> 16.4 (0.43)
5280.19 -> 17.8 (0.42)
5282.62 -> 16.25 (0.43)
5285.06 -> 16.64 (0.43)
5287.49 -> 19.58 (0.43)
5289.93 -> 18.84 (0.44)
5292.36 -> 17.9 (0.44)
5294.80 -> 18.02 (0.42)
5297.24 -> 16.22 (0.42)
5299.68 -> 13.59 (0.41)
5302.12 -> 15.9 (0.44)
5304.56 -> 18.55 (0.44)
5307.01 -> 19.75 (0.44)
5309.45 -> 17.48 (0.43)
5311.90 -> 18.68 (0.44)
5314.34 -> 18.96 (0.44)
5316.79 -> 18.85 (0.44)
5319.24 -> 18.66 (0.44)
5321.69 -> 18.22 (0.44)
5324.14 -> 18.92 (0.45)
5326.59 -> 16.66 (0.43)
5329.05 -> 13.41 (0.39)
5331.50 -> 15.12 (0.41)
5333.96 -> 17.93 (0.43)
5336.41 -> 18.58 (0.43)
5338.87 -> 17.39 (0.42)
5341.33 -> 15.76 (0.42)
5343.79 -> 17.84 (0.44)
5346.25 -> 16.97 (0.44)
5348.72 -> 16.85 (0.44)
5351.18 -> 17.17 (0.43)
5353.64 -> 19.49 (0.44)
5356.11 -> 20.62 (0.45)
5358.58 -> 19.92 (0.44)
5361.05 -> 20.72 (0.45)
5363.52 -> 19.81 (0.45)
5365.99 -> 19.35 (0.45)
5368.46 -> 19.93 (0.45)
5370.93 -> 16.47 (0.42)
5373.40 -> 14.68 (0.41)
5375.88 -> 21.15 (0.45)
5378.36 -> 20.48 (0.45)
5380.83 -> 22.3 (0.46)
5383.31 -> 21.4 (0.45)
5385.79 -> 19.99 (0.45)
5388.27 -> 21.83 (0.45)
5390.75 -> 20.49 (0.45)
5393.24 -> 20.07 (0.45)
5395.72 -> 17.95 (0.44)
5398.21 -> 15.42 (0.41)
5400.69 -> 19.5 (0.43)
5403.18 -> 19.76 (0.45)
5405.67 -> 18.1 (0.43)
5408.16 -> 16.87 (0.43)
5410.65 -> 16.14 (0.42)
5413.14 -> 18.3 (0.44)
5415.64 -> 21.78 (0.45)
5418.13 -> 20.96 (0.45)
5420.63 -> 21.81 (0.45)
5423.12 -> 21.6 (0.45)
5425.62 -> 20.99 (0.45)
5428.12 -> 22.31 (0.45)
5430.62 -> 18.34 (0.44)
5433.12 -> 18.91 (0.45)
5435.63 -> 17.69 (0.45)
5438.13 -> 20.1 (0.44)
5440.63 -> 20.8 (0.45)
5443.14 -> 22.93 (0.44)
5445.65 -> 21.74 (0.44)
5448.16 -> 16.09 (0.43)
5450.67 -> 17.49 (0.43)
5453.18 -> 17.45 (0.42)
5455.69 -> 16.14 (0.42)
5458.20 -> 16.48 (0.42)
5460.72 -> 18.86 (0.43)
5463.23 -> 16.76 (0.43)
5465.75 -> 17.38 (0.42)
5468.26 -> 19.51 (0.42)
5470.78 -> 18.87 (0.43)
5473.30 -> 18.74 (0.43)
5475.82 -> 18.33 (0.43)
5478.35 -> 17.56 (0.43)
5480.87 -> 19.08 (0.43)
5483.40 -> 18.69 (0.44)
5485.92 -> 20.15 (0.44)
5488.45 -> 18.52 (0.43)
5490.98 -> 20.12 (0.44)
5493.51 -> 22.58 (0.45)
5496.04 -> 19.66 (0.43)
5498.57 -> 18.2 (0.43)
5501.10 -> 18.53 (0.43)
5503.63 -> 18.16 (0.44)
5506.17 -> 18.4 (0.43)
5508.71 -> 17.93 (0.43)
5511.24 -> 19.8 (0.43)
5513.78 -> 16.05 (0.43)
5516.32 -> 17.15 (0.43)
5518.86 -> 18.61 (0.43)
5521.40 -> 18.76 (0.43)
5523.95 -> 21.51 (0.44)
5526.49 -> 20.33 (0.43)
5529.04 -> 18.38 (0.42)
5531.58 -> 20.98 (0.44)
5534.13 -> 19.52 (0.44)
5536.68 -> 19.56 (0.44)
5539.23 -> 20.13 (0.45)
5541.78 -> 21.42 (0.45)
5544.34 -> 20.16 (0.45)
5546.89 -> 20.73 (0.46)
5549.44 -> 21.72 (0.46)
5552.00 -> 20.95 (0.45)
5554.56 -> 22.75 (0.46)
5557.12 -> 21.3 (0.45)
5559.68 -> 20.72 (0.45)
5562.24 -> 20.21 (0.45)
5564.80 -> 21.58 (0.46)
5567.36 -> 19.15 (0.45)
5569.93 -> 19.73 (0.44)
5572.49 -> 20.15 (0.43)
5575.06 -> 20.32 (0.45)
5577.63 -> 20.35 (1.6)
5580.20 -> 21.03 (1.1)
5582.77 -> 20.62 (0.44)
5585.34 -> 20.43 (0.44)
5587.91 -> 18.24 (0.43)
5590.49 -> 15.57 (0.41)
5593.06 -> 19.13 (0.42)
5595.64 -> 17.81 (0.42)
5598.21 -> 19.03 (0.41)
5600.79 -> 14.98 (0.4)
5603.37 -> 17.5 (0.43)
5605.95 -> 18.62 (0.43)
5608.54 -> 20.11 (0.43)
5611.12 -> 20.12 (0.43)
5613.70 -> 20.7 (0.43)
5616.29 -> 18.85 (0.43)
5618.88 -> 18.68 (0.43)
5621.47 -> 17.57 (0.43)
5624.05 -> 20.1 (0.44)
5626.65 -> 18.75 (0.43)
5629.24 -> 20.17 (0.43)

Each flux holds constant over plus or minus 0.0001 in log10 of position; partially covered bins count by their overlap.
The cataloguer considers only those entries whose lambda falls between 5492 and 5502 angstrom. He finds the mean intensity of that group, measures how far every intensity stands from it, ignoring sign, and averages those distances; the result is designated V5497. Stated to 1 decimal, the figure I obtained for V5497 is 1.4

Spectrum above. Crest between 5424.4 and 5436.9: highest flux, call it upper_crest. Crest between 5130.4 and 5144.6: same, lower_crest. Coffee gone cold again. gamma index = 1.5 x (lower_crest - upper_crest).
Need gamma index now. -14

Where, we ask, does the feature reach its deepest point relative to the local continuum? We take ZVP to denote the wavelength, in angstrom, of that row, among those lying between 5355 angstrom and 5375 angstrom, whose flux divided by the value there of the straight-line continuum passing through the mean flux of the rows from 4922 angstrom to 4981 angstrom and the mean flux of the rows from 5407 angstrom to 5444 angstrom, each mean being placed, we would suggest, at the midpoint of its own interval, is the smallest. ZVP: 5373.40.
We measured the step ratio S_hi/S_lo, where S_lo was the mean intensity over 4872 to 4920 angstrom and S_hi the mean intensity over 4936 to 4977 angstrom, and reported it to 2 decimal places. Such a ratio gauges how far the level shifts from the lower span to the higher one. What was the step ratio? 1.01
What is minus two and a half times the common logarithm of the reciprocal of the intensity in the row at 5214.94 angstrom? 2.98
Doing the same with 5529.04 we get 3.16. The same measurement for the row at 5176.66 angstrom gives 2.45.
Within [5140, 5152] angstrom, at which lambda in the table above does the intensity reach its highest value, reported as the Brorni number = 5143.39 angstrom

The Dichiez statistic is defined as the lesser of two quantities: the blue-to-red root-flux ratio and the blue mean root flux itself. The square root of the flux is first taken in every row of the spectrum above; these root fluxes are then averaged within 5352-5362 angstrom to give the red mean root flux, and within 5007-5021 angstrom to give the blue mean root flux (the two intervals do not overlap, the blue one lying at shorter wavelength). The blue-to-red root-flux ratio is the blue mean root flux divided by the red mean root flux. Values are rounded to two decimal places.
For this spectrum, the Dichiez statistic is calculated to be 0.74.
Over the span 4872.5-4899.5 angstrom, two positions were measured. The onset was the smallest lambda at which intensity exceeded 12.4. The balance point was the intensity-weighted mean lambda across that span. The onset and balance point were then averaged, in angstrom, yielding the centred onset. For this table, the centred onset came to 4881.1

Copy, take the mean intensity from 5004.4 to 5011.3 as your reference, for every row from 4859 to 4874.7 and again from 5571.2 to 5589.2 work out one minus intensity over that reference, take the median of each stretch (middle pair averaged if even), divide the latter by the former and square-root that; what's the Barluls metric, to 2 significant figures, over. 2.9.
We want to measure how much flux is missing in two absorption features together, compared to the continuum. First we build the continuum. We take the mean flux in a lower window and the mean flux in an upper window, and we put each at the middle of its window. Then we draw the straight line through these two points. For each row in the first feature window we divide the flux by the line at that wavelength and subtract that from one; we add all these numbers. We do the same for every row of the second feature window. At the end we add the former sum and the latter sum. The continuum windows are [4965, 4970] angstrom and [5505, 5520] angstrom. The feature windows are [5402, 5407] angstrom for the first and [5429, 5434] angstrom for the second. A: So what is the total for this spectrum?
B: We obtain -0.43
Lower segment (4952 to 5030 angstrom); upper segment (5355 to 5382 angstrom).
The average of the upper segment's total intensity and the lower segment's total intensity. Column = 311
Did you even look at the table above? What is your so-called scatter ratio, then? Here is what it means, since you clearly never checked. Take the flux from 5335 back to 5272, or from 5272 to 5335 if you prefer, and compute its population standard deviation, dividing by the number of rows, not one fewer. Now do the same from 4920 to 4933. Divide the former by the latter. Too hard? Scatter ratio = 1.0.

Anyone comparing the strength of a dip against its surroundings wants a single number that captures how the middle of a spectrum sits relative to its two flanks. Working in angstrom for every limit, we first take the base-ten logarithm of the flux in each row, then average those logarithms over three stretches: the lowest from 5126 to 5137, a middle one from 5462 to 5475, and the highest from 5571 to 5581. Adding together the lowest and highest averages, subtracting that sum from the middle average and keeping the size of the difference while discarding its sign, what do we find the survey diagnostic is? 1.10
